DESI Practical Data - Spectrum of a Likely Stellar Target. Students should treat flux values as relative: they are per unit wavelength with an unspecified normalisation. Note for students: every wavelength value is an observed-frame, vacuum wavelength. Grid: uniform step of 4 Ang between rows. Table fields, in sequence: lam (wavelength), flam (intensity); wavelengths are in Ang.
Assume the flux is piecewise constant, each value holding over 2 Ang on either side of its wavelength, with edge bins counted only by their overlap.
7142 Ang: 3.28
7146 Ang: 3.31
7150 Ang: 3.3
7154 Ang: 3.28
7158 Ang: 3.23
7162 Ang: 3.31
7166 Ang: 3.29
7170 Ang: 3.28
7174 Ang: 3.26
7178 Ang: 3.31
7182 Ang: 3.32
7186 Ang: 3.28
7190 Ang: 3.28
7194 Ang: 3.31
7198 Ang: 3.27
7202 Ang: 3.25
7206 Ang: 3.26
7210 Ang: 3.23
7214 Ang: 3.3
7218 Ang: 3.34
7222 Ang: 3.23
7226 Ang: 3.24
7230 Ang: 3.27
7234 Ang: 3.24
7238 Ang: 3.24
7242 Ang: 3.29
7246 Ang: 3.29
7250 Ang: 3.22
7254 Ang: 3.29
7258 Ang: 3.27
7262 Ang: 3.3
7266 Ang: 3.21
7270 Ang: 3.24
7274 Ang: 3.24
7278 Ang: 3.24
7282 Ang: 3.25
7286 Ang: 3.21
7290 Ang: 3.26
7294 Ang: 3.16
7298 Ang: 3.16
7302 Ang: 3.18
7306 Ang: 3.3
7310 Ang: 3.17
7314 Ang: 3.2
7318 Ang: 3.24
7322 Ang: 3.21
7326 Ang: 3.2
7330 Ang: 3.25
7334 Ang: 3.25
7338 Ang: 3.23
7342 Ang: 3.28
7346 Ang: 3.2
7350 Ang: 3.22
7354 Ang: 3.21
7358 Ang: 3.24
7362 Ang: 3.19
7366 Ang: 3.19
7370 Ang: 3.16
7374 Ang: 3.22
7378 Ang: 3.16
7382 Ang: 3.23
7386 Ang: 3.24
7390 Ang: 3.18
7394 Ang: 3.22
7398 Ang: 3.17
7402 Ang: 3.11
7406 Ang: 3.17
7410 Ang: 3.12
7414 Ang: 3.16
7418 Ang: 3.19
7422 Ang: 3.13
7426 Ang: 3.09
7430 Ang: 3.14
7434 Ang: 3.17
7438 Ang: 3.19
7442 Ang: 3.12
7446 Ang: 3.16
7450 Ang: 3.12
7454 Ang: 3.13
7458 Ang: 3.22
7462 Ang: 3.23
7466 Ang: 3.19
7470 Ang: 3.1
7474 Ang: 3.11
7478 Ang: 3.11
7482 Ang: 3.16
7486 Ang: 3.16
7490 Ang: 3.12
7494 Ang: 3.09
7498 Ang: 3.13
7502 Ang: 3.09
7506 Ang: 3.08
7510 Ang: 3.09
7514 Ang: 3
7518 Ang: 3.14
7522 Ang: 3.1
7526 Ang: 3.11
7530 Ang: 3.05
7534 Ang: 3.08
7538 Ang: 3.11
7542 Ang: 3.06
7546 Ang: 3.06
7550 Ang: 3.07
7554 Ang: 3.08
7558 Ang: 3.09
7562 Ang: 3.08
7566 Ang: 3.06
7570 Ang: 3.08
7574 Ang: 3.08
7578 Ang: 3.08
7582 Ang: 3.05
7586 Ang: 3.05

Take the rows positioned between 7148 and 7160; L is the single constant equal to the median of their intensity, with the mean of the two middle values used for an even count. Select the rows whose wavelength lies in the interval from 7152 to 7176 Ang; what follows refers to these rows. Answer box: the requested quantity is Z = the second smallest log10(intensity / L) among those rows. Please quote -0.003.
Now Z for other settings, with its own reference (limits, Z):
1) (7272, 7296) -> -0.009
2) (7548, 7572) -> -0.029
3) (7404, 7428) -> -0.022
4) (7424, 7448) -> -0.022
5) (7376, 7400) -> -0.015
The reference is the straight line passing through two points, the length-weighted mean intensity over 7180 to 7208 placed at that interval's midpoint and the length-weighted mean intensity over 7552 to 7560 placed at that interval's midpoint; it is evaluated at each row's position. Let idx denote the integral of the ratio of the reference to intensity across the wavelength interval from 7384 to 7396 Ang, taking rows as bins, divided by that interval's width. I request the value 0.99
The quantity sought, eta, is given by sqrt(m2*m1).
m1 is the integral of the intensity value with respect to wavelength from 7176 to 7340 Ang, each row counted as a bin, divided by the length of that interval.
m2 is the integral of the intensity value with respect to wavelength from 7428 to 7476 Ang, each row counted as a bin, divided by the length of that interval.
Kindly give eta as 3.20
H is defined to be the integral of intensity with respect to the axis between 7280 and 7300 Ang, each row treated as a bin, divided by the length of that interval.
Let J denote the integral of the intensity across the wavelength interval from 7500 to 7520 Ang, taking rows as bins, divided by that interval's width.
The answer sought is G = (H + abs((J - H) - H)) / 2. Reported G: 3.27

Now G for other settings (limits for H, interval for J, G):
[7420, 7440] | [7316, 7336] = 3.10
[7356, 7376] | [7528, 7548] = 3.26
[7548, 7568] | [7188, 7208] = 2.98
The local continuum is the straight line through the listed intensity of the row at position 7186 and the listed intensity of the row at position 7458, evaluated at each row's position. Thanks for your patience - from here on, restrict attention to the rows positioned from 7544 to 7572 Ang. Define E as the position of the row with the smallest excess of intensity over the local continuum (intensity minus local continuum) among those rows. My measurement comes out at 7546 Ang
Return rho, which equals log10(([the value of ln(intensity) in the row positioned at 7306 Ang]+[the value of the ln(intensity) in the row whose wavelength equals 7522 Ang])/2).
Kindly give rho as 0.0655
